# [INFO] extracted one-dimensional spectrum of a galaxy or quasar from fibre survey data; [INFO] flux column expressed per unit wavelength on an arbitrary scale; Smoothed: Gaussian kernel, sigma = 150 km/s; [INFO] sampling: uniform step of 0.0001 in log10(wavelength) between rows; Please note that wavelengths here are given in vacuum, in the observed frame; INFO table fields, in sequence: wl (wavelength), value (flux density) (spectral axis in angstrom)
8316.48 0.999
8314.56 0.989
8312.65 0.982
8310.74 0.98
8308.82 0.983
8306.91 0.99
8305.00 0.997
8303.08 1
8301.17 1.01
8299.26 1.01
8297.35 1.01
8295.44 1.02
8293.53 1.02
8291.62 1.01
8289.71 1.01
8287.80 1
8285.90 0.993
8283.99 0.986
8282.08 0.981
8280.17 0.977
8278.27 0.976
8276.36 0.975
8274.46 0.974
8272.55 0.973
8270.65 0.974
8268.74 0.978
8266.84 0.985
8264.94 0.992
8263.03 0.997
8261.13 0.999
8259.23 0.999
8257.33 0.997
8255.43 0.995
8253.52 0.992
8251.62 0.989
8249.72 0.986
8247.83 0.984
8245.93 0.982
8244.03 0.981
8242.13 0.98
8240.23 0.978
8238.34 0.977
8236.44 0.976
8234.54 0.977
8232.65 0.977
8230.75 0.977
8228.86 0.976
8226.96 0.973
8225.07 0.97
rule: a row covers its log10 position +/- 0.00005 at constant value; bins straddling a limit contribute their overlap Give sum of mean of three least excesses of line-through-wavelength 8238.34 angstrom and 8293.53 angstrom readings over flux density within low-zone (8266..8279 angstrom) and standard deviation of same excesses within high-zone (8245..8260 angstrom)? 0.024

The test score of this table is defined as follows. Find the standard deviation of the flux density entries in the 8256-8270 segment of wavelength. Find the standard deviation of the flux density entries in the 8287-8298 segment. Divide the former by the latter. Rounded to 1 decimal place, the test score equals 1.1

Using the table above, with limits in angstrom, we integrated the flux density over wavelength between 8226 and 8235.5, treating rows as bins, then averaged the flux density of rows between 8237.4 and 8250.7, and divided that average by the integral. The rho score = 0.11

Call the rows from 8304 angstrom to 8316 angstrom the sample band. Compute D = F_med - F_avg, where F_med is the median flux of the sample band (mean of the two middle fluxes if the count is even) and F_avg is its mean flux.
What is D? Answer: -0.0008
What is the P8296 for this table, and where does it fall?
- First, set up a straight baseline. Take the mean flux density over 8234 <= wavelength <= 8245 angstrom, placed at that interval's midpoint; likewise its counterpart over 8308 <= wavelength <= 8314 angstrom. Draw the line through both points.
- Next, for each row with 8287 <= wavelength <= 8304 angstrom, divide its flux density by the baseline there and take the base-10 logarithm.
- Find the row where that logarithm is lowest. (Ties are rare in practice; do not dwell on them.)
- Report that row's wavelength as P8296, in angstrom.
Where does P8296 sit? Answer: 8303.08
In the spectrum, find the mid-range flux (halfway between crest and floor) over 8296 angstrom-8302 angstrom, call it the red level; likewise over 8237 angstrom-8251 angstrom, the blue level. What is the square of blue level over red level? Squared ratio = 0.94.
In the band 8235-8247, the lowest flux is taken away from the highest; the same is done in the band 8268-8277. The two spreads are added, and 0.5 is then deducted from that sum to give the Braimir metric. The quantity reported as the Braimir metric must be -0.489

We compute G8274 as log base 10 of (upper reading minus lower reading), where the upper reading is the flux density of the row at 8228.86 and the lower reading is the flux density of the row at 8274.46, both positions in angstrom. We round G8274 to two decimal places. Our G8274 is -2.70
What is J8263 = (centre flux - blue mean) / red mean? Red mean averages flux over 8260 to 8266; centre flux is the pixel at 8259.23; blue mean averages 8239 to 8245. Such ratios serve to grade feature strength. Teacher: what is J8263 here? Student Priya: 0.019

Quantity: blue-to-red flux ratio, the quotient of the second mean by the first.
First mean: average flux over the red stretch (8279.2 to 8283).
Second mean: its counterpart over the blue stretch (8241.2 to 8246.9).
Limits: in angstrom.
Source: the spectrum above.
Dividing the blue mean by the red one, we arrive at 1.00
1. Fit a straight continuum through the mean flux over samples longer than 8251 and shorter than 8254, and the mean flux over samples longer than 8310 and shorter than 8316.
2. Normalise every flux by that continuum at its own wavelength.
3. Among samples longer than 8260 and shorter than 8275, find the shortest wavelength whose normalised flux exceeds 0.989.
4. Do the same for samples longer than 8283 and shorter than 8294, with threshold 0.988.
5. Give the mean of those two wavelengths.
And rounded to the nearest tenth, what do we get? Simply 8272.6 angstrom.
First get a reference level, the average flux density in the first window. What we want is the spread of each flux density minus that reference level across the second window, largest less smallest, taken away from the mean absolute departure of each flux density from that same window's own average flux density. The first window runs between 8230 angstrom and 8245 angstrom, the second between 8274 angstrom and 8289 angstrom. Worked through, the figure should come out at -0.018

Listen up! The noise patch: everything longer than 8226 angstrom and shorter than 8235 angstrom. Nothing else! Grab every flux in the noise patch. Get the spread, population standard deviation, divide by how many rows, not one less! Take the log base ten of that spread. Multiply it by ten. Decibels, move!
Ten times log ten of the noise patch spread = -28.1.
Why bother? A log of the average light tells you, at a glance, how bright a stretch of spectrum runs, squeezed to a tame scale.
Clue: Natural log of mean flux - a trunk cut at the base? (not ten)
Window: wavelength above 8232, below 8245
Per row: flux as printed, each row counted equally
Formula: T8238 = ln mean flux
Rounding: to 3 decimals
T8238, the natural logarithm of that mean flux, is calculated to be -0.022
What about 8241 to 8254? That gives -0.015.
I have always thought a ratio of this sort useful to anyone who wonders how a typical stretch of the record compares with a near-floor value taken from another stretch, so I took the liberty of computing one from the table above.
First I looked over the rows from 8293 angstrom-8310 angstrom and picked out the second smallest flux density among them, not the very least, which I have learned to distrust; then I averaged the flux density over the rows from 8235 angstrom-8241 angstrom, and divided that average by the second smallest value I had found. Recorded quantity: 0.99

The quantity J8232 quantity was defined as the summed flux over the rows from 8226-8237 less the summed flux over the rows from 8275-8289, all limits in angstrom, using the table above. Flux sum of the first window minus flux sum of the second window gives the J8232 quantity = -1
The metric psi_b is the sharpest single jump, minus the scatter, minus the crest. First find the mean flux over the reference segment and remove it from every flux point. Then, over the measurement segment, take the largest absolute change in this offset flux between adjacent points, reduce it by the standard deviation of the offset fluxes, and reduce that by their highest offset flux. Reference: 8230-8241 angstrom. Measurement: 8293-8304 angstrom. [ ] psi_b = -0.040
